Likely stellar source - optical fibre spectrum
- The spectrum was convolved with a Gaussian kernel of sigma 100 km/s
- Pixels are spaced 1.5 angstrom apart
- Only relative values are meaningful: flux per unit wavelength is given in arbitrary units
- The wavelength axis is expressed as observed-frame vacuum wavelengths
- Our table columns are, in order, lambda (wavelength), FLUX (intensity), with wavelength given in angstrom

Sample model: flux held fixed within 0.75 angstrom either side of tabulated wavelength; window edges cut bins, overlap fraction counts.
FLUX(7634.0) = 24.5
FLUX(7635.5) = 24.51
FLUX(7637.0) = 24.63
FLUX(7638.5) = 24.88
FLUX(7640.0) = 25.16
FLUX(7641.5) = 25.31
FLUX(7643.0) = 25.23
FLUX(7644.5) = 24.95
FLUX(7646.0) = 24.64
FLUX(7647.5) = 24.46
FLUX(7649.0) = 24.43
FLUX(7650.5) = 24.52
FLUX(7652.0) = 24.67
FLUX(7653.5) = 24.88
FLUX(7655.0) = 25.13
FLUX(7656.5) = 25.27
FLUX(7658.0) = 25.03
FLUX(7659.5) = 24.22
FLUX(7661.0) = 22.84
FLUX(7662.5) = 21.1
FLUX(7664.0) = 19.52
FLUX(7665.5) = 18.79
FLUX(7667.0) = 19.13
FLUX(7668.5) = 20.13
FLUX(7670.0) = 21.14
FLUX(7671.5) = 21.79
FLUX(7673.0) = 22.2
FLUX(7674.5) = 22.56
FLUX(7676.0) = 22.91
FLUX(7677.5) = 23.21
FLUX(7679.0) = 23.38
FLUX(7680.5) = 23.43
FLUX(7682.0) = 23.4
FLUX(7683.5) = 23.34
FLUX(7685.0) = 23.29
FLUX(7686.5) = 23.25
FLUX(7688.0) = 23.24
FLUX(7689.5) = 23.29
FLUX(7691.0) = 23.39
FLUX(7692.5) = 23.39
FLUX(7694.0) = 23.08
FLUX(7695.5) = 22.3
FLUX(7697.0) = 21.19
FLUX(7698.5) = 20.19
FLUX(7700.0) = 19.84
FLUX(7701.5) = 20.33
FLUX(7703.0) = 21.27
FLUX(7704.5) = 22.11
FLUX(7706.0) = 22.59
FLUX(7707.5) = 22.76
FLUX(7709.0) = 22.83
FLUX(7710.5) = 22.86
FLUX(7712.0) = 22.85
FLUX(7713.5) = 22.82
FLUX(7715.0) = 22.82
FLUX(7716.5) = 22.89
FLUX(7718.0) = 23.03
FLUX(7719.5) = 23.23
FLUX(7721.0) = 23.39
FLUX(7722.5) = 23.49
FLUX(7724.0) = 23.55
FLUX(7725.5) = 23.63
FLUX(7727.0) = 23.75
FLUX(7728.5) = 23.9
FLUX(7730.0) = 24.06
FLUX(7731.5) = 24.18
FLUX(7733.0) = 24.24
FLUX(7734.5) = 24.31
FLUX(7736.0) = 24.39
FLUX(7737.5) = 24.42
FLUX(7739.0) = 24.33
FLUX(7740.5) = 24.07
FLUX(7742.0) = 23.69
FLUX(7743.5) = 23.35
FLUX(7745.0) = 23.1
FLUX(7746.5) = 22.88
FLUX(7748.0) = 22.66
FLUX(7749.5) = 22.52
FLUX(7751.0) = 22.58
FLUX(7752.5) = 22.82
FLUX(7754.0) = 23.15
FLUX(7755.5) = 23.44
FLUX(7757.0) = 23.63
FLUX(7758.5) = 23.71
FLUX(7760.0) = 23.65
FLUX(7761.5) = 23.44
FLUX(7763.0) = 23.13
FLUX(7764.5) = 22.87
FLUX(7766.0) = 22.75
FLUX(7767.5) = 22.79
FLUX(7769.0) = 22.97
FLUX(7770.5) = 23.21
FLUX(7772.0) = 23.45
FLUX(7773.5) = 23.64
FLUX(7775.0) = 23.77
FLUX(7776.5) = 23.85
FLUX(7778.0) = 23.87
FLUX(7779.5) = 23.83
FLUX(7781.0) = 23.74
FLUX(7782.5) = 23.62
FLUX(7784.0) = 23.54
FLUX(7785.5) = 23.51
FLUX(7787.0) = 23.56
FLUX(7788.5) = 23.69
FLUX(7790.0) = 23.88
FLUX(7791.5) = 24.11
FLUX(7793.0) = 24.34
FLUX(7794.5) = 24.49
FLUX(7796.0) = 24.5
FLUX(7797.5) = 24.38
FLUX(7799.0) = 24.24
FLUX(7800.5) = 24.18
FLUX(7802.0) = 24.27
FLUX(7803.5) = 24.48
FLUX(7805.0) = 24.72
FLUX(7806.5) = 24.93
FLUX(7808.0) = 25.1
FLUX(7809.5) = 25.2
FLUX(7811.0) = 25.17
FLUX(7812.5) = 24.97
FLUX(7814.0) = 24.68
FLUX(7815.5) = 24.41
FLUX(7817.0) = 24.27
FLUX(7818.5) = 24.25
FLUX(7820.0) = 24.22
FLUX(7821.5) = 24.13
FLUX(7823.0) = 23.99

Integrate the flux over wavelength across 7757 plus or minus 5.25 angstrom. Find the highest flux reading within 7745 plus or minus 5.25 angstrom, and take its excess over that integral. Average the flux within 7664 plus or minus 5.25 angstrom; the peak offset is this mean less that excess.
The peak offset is 243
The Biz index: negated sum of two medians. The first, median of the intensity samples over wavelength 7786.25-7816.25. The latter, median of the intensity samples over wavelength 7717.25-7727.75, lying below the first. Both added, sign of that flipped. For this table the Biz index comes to -47.9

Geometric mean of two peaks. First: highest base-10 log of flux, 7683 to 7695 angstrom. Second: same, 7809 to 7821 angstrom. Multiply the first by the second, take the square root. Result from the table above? 1.385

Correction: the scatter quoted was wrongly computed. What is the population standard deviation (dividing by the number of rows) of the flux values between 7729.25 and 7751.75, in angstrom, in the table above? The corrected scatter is 0.70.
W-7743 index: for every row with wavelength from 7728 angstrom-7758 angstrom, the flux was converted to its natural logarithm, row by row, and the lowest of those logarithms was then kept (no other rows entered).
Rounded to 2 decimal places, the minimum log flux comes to 3.11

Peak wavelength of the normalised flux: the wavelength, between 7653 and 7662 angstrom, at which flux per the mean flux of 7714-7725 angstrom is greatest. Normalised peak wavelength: 7656.5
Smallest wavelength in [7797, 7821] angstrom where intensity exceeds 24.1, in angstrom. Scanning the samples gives 7797.5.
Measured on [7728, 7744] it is 7731.5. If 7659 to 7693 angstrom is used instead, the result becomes 7659.5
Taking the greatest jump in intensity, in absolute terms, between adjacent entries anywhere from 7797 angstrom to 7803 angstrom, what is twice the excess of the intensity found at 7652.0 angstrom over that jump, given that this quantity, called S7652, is 49.1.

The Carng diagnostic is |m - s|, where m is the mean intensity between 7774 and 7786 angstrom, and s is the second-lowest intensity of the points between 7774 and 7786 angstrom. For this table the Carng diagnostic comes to 0.18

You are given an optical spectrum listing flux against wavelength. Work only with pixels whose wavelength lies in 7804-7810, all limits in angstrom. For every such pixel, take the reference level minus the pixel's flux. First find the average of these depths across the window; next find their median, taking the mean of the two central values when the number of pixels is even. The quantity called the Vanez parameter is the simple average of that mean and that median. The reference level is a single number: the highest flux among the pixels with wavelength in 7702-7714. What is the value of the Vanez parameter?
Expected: -2.1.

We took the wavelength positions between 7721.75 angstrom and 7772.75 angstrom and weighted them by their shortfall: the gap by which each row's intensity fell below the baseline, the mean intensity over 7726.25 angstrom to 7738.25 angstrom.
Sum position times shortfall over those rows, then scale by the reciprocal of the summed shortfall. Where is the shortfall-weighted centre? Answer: 7754.1 angstrom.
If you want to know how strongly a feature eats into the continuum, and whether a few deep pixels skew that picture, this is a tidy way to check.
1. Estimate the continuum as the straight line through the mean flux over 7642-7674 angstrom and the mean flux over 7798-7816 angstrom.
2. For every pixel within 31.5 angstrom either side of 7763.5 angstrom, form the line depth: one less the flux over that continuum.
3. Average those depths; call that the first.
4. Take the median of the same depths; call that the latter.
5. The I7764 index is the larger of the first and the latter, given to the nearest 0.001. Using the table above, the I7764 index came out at 0.028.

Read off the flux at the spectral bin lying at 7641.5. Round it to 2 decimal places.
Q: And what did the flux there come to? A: 25.31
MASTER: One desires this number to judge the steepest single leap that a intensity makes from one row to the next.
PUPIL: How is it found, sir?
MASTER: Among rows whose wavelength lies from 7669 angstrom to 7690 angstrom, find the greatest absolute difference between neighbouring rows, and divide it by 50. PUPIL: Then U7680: 0.0130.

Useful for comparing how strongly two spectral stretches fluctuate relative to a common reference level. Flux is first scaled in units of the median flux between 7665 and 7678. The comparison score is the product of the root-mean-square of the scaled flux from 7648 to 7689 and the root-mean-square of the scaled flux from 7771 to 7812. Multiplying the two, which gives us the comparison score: 1.17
